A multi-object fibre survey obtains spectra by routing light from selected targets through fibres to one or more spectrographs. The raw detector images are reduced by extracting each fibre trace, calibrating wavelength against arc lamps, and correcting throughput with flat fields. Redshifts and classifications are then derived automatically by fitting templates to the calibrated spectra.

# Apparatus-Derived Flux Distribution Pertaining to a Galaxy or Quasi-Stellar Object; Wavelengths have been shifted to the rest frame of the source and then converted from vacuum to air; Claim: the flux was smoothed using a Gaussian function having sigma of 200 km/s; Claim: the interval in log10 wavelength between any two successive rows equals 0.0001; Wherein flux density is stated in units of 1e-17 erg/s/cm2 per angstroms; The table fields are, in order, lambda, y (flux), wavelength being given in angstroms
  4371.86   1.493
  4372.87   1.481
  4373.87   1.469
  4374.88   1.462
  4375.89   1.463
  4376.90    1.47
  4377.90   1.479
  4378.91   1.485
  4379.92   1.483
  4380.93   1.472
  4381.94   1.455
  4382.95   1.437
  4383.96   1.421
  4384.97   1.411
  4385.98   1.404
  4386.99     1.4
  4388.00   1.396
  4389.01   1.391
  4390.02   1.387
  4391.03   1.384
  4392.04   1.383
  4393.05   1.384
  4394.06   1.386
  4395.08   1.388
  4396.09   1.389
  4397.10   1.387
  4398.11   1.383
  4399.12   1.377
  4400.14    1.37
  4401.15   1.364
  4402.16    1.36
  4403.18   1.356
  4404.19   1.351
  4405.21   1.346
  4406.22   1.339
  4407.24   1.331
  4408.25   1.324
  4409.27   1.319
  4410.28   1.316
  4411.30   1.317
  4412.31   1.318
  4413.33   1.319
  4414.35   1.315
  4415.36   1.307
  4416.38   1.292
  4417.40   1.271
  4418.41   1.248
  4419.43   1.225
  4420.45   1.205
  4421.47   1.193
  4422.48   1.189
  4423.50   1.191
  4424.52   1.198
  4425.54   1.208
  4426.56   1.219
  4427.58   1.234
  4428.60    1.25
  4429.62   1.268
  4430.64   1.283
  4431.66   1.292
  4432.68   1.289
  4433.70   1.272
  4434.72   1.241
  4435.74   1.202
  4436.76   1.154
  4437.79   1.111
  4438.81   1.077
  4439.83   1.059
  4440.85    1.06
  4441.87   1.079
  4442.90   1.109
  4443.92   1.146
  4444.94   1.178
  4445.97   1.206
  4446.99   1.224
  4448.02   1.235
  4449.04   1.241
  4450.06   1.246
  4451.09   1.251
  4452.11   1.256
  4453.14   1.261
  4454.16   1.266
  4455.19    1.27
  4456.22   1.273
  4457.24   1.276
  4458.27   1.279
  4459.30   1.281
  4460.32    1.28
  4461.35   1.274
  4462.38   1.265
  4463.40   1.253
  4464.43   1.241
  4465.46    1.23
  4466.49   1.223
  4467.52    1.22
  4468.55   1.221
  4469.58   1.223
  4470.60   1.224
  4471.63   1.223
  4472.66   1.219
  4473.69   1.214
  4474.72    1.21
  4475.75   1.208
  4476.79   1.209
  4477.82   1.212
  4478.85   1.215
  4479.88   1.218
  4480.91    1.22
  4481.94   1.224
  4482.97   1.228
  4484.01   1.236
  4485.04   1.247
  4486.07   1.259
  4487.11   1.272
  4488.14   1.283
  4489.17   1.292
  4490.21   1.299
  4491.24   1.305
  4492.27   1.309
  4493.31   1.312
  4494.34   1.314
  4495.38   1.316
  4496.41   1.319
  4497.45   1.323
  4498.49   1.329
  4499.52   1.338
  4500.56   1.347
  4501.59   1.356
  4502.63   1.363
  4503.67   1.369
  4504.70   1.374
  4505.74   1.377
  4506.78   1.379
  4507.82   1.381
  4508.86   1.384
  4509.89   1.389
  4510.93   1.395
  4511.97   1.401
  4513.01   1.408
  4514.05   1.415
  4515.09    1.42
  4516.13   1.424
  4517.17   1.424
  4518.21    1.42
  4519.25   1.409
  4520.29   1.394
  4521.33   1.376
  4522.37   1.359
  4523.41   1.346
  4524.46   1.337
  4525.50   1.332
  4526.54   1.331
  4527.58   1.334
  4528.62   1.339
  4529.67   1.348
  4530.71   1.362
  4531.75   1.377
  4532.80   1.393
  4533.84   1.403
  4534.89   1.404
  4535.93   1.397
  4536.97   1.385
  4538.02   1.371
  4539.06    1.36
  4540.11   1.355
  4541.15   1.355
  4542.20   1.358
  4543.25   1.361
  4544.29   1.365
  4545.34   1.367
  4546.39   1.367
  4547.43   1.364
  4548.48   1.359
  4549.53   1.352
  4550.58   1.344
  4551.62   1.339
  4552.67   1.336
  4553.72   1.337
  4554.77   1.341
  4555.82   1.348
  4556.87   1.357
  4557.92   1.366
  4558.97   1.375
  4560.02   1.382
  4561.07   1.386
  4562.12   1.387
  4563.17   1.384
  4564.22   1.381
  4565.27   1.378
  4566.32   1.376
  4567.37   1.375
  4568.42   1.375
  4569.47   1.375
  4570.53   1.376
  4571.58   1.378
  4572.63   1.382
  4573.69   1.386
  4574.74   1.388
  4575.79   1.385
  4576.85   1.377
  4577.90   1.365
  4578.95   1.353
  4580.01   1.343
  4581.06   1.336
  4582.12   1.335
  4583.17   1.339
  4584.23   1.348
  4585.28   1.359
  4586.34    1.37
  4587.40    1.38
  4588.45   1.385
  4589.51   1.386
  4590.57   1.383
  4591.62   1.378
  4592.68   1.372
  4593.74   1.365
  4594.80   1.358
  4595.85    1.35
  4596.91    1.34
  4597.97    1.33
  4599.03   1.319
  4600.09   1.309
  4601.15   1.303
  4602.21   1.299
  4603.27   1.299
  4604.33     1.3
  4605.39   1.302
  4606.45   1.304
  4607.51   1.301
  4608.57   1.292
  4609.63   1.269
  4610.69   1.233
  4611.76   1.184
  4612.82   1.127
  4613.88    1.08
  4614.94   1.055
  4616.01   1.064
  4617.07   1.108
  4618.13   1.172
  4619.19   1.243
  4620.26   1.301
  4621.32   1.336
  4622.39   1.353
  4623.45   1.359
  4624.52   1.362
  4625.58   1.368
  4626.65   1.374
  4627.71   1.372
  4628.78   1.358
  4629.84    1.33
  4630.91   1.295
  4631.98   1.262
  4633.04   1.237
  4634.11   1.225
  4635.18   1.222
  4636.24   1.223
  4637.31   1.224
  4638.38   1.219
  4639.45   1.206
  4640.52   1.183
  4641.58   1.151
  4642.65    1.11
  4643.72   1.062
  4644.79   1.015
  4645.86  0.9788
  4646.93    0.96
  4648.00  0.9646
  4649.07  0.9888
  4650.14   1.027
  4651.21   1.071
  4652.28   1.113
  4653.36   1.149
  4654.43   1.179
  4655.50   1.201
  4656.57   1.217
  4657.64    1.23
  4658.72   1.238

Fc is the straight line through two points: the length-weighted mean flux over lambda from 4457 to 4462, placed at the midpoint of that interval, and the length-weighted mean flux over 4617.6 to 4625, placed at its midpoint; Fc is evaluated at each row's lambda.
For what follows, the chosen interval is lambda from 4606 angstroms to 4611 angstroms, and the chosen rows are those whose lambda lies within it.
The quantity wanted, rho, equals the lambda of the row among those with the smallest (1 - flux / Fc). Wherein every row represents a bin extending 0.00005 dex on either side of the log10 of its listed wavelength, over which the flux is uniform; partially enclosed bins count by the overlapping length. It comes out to 4606.45 angstroms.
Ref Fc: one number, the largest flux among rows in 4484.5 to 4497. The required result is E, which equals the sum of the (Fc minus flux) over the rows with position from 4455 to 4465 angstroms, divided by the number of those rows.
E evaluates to 0.05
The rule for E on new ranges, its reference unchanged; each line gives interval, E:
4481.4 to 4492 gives 0.05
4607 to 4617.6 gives 0.15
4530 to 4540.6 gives -0.06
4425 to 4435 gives 0.06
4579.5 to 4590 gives -0.04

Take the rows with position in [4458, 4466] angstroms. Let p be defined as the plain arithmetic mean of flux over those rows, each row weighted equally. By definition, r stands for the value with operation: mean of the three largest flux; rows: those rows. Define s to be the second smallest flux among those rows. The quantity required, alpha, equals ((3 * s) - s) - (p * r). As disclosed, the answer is 0.87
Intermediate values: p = 1.26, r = 1.28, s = 1.241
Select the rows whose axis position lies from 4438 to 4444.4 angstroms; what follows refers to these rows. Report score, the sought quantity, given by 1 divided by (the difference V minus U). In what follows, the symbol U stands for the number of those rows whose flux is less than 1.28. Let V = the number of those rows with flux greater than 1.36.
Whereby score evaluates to -0.17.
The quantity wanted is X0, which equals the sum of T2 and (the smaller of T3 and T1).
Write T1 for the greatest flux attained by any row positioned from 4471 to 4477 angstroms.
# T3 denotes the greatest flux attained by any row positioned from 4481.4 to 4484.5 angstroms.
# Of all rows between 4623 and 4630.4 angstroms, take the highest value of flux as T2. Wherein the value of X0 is 2.60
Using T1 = 1.223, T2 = 1.374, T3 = 1.236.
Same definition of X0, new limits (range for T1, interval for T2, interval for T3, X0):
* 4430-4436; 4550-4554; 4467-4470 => 2.57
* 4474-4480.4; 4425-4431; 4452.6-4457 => 2.50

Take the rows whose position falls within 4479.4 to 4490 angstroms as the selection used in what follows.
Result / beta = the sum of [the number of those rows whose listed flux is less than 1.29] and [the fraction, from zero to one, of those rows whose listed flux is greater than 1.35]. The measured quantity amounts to 9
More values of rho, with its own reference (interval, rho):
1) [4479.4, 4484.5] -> 4484.01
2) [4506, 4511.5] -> 4510.93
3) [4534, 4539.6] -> 4534.89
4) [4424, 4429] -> 4428.60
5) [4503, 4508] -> 4507.82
